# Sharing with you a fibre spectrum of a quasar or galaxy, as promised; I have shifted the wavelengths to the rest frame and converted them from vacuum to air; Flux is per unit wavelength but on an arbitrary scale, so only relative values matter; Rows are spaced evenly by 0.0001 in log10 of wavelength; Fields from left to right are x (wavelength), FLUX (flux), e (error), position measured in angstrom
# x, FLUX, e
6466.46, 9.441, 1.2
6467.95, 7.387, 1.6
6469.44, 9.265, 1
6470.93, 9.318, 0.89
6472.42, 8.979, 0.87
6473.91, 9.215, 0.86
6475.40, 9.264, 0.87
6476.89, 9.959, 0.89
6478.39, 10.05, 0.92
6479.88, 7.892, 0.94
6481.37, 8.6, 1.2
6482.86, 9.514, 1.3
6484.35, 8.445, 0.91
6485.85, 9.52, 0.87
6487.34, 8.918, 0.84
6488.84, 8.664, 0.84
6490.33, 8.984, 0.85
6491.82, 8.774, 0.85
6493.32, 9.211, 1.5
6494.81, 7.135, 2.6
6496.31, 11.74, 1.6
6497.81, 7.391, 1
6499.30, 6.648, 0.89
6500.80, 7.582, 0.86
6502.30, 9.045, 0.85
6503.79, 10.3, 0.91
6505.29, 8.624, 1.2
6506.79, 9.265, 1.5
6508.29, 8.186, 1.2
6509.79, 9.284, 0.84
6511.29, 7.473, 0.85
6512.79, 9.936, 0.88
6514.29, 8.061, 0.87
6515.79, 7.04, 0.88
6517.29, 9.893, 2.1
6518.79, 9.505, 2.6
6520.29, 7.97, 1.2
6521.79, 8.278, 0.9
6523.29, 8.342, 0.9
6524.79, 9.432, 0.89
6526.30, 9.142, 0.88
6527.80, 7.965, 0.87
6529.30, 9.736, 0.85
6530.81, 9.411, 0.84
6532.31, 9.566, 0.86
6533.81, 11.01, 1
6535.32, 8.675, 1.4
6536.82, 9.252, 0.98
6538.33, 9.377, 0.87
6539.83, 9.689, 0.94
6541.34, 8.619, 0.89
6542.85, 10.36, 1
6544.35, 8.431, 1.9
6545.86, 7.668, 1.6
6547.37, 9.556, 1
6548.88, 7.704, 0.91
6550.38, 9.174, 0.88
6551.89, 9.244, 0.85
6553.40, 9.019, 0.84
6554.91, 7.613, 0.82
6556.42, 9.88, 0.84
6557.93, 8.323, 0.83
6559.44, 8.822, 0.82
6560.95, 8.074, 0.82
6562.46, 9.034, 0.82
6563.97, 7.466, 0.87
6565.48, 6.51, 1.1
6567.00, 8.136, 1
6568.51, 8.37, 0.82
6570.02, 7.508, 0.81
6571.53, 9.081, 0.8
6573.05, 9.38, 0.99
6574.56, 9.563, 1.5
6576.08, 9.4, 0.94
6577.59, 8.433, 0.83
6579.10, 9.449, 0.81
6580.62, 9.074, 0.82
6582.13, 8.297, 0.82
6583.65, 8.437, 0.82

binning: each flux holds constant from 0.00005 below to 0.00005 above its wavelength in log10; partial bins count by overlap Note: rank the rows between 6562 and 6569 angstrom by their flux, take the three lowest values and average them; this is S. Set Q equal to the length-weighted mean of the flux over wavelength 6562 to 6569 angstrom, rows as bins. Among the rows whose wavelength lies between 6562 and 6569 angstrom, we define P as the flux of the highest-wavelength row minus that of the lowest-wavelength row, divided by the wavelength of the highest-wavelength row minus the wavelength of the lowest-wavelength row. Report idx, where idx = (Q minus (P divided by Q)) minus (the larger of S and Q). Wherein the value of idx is 0.014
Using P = -0.11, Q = 7.8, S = 7.4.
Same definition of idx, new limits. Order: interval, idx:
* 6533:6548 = 0.012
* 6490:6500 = 0.030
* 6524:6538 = 0.002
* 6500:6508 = -0.032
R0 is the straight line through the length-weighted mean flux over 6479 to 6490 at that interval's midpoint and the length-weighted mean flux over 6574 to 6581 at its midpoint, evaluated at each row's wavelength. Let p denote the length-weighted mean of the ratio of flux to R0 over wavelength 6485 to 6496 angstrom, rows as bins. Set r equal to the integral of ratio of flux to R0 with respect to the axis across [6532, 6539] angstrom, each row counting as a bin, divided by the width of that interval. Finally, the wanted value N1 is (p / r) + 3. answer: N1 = 3.94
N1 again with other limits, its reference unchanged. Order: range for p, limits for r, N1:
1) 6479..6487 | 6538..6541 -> 3.96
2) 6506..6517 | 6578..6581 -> 3.95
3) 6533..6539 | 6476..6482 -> 4.02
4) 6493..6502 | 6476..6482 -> 3.90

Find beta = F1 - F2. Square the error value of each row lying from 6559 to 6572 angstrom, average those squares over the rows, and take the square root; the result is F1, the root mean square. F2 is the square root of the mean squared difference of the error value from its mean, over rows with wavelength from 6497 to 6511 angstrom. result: 0.7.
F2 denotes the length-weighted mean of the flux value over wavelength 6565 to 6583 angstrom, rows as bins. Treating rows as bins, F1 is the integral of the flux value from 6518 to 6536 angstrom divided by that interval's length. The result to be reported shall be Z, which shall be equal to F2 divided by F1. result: 0.95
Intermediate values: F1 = 9.09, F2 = 8.6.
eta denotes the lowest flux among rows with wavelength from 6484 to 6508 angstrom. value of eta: 6.648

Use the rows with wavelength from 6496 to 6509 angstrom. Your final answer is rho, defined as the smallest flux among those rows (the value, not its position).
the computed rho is 6.648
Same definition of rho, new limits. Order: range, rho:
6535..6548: 7.668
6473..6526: 6.648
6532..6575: 6.51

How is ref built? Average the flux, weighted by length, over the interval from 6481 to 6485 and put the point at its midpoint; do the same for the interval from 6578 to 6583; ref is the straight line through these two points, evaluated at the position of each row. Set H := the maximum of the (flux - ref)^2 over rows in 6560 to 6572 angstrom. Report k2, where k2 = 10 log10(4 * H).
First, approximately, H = 5.7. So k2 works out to 14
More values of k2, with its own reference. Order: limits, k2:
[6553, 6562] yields 8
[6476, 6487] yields 7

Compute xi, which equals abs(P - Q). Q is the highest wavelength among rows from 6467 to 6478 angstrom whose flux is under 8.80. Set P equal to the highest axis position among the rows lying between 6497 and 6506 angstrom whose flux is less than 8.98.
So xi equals 37.3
